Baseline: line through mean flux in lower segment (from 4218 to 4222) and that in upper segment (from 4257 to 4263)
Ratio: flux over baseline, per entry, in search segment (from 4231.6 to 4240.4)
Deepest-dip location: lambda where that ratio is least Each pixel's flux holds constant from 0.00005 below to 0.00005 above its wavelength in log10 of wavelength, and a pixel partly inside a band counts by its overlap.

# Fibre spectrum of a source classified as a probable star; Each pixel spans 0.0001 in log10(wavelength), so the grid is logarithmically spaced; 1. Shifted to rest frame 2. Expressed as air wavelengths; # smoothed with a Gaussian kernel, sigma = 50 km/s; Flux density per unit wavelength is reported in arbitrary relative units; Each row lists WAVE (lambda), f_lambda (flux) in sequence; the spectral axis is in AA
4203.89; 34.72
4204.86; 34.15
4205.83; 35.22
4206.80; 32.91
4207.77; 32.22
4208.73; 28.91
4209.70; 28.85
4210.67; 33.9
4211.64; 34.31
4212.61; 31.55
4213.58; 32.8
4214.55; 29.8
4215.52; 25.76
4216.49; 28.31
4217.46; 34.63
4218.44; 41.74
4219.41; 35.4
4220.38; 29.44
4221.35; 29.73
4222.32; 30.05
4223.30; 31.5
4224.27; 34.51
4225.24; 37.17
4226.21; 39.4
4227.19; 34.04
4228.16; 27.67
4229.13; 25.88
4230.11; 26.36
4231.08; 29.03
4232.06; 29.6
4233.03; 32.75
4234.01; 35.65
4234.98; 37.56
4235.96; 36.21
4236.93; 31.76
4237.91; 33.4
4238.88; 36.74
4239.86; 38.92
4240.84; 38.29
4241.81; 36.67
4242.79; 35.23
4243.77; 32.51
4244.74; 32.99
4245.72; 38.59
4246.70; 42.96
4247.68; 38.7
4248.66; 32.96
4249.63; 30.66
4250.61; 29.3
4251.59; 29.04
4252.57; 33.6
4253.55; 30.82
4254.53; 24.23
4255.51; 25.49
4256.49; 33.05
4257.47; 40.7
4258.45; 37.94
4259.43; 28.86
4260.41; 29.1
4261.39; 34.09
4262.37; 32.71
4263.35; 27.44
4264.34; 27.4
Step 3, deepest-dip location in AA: 4232.06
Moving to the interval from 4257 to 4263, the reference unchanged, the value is 4259.43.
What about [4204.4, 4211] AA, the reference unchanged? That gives 4209.70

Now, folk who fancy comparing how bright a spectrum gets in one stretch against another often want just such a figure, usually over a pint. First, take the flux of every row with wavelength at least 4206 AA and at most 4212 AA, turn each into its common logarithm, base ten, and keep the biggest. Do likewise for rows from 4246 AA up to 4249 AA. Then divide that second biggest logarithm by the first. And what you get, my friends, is 1.06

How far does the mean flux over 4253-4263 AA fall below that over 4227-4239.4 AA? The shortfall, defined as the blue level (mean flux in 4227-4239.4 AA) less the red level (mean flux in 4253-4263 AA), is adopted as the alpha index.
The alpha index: 0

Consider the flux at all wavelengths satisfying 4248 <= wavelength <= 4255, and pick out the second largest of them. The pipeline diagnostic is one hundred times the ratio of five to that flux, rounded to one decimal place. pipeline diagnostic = 15.2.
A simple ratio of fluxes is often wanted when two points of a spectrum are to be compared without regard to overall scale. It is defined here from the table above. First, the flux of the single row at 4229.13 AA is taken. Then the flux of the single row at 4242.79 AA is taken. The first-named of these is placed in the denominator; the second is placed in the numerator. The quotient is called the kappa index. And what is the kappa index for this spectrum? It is 1.4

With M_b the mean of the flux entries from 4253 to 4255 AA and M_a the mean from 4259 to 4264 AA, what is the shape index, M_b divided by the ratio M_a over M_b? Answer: 25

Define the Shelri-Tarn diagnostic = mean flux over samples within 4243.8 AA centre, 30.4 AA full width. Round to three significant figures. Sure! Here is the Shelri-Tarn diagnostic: 33.5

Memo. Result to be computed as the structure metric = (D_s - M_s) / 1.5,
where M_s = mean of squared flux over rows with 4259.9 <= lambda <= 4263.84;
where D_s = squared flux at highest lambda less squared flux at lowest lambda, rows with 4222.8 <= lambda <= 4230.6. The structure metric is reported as -837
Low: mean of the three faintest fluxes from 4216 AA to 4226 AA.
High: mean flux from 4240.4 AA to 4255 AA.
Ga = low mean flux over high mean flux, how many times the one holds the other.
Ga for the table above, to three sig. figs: 0.863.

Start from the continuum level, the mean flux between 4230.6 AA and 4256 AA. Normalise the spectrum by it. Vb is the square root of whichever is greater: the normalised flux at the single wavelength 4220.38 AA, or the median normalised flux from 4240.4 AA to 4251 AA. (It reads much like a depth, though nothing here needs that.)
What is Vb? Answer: 1.02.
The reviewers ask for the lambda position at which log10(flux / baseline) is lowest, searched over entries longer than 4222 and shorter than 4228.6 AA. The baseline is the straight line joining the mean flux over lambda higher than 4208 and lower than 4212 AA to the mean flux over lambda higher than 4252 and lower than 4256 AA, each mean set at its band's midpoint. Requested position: 4228.16 AA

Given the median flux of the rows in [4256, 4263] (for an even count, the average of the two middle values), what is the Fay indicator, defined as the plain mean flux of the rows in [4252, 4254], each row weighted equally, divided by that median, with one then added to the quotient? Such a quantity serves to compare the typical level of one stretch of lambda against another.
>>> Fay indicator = 1.97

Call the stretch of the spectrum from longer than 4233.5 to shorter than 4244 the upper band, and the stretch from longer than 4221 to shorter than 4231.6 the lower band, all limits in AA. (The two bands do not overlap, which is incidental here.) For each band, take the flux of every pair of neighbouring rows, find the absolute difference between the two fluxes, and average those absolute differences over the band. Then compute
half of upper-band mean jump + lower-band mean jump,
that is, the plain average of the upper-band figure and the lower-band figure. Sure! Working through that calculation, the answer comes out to 2.4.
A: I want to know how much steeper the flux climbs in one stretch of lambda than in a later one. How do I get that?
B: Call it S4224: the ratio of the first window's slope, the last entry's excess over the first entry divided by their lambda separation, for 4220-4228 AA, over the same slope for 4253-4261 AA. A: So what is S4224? -2.7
